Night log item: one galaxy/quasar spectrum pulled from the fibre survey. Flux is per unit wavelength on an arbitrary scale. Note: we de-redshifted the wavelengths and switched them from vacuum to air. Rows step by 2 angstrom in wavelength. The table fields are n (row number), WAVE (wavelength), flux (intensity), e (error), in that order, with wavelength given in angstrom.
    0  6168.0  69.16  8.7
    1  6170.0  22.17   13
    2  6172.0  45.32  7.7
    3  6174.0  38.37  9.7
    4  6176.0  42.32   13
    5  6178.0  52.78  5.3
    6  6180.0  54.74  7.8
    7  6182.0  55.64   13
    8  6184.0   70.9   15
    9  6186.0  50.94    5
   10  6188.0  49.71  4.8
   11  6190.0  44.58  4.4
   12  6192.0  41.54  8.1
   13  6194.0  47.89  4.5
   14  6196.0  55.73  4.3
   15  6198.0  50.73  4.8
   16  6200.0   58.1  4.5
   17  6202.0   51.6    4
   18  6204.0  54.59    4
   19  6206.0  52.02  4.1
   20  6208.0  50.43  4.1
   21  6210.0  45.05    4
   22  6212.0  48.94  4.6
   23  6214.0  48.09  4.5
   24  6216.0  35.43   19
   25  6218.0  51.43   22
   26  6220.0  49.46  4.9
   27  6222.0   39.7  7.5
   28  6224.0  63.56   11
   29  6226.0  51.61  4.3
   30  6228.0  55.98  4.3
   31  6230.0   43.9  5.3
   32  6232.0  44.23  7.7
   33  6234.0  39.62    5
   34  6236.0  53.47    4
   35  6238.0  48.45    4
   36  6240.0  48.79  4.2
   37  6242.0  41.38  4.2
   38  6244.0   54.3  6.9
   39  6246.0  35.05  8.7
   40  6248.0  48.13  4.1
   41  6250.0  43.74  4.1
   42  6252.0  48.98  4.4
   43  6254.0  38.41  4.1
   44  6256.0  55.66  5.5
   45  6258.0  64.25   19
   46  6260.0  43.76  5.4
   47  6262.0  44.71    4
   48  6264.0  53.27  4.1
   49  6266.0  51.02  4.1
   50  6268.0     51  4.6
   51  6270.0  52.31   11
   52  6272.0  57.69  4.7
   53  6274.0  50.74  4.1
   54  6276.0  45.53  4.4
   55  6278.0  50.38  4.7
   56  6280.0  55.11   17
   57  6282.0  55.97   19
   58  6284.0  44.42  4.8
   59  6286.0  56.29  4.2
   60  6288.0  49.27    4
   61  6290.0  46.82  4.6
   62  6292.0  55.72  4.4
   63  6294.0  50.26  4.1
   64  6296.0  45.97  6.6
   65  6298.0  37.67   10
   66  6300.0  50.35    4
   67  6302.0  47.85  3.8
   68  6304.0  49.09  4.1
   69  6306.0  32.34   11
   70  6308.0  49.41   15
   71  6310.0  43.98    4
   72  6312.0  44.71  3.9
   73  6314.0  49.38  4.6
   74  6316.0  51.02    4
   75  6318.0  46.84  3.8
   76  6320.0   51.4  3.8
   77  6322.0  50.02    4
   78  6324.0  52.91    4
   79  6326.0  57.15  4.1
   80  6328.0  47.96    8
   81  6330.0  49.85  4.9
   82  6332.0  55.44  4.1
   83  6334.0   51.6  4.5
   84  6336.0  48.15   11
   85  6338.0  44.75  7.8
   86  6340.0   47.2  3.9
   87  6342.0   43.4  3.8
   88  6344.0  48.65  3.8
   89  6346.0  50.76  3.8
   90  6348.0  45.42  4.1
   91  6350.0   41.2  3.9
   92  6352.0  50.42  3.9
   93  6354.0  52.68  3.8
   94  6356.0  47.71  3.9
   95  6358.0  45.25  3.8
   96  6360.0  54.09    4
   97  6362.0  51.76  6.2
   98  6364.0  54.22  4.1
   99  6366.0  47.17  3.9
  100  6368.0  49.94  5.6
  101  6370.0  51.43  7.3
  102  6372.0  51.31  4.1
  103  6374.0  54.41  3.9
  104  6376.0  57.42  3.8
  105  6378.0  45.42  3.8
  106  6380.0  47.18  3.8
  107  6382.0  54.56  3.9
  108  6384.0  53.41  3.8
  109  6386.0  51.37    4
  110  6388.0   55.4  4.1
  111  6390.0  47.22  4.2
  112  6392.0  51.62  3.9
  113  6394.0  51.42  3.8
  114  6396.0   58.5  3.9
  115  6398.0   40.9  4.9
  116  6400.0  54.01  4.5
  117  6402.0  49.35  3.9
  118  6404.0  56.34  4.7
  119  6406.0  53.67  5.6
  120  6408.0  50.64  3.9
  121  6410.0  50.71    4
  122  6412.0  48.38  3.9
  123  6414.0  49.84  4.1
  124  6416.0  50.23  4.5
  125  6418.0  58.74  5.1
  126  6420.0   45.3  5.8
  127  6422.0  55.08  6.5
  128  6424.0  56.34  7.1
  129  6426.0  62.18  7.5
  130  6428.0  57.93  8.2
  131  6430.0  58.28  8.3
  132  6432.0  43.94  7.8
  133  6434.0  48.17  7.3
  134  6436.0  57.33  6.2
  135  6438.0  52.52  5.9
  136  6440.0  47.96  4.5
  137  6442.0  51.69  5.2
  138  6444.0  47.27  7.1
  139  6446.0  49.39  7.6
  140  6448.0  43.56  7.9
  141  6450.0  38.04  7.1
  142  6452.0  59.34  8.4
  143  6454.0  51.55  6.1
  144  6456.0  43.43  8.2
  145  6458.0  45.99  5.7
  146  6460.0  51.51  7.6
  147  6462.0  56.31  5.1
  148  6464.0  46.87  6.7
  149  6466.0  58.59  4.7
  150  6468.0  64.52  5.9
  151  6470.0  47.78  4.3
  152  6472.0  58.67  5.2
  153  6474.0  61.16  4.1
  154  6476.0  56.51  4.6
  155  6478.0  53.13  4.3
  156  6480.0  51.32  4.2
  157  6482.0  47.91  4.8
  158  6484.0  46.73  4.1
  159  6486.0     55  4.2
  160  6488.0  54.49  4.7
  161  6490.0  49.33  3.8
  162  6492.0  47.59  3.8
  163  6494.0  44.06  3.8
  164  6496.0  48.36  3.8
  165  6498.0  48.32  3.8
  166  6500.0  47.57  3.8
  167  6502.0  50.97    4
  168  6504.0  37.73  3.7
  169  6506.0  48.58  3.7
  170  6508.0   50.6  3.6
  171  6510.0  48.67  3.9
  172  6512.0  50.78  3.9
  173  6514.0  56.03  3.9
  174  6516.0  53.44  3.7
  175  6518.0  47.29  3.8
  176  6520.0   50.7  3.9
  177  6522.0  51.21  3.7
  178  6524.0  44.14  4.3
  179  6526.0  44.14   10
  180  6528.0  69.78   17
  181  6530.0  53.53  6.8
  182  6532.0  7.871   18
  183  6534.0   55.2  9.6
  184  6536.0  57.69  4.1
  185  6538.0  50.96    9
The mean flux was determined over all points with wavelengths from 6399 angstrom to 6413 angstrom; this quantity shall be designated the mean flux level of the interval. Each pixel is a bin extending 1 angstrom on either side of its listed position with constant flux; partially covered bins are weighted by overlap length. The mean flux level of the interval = 51.9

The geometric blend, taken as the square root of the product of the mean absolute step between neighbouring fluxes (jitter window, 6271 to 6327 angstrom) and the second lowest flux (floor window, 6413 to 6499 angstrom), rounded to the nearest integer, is 16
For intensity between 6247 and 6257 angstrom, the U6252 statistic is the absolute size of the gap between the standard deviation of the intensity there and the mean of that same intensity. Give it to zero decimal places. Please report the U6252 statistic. 41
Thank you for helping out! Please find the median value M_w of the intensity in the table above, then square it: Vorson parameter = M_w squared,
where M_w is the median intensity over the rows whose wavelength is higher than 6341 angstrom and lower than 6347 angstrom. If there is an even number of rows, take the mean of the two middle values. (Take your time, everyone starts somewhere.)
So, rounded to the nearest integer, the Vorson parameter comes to 2367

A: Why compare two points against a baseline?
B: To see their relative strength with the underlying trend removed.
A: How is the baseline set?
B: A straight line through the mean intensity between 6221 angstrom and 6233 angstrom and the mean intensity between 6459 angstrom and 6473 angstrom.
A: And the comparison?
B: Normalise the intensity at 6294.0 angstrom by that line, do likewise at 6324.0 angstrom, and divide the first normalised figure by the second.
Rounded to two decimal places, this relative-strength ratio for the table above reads 0.96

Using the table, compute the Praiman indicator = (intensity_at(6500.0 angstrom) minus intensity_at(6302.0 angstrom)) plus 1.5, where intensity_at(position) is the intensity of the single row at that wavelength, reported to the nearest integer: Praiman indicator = 1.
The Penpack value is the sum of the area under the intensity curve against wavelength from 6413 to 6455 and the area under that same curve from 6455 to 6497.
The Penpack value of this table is 4348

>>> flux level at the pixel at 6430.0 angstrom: 58.28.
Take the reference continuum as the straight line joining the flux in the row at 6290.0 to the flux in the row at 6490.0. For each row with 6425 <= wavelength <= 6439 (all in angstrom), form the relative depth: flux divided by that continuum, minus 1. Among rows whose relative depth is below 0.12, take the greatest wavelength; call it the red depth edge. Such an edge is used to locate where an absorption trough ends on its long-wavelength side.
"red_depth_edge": 6438.0 angstrom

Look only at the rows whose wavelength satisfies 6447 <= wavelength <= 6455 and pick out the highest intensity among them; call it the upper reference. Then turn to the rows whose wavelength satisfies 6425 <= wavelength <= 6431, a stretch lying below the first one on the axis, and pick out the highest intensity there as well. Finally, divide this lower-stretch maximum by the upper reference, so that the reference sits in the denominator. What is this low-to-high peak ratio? 1.05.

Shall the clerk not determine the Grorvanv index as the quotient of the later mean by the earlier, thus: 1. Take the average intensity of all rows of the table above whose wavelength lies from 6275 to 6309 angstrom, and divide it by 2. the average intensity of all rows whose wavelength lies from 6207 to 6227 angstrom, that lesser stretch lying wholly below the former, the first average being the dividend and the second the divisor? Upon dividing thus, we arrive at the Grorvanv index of 1.00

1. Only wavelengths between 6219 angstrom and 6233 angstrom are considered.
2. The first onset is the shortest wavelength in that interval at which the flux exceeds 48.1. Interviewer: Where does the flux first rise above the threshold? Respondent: 6220.0 angstrom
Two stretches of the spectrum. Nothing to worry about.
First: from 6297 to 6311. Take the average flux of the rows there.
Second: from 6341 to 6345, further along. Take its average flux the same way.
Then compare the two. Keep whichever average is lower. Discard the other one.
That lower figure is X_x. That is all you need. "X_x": 44.4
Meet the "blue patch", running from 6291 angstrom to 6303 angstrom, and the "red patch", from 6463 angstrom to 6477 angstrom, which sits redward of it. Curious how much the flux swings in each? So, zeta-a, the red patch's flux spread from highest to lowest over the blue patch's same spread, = 1.0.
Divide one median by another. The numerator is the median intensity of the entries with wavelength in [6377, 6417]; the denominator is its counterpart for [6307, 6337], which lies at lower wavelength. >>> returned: 1.02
